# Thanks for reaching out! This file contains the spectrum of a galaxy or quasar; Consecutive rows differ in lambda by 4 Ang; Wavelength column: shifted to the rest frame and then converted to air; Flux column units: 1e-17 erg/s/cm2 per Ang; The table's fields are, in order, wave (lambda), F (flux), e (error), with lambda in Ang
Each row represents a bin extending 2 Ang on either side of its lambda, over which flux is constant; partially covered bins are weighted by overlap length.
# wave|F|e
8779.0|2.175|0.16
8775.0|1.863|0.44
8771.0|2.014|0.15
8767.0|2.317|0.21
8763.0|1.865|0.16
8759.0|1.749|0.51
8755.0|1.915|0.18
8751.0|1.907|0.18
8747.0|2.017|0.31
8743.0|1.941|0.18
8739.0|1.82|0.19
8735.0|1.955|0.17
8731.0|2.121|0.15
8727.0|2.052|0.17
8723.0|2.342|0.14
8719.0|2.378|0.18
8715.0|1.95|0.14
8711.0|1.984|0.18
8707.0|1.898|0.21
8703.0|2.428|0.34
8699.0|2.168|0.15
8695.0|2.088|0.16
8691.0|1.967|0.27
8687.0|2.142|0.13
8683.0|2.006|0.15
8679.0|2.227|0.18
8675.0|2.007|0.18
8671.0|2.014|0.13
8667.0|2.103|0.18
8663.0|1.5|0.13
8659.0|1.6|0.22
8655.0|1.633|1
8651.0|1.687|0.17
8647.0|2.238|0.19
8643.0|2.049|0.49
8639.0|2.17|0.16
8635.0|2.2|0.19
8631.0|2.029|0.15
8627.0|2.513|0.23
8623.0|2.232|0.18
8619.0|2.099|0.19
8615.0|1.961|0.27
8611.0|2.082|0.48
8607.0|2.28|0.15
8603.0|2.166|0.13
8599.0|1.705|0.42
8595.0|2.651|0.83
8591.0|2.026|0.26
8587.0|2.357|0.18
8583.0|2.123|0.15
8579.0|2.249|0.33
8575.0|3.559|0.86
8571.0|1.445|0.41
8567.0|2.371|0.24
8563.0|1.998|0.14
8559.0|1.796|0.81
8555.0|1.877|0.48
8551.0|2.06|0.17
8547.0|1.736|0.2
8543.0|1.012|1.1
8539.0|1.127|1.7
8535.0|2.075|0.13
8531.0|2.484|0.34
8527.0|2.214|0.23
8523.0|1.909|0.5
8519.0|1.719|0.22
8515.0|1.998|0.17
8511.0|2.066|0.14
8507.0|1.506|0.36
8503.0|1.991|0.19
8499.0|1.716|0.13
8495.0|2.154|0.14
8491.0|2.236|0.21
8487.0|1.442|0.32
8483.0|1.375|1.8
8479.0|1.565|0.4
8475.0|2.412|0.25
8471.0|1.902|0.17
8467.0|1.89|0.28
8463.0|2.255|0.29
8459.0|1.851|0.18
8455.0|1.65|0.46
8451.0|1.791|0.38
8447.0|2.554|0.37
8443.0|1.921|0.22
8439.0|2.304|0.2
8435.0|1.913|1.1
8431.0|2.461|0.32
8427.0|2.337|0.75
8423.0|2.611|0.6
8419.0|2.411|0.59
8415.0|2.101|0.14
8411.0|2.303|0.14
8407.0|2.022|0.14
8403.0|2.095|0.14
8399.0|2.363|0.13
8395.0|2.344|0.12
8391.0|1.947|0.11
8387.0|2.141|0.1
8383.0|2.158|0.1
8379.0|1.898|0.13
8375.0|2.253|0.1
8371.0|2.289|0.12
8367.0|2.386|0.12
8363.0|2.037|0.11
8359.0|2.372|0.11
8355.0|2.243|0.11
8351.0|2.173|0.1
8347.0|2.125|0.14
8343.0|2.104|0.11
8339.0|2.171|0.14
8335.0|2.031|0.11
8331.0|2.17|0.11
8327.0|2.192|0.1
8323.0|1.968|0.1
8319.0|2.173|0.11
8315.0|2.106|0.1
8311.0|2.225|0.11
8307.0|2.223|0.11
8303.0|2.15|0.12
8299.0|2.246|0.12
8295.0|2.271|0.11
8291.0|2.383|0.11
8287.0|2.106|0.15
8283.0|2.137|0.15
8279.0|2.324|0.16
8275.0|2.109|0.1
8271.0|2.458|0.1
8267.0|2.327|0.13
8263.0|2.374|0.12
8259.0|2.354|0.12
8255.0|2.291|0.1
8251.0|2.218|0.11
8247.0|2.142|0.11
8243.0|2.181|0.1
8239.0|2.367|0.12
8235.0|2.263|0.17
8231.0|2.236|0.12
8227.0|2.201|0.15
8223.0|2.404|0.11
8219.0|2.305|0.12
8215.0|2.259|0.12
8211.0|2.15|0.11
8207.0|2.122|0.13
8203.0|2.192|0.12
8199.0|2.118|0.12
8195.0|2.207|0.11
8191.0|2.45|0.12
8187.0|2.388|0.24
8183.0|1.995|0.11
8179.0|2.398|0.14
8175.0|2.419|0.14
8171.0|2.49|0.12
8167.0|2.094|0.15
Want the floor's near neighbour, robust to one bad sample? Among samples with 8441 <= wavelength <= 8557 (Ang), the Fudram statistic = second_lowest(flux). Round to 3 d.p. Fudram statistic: 1.127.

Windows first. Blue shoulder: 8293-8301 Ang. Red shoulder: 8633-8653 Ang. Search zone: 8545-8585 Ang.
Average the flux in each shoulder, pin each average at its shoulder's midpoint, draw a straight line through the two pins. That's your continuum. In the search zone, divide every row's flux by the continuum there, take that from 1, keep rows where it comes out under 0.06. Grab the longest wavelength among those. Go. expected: 8583.0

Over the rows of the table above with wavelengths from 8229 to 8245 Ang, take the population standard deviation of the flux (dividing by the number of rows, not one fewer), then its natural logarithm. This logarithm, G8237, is -2.7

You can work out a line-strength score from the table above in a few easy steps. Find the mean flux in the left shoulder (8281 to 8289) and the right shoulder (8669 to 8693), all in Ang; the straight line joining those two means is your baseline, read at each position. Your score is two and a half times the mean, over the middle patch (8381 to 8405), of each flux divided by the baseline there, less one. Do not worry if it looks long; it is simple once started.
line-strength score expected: 0.1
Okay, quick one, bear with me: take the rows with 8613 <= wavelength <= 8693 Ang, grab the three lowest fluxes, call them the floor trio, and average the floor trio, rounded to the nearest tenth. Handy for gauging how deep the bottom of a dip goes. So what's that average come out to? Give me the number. 1.6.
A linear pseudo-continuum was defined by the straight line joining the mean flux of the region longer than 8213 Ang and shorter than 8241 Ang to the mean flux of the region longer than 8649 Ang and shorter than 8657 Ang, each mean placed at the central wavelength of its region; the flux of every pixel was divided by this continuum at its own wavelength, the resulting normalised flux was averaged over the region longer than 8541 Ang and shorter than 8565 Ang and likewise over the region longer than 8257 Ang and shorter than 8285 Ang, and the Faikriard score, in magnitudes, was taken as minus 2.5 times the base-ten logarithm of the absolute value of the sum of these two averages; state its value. -0.75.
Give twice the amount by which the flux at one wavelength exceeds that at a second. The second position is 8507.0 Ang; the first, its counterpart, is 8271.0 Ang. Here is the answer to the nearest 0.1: 1.9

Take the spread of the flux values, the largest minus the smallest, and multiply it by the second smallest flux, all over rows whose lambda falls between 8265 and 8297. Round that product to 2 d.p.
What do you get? 0.74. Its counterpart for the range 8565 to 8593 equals 4.28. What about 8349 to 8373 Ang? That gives 0.76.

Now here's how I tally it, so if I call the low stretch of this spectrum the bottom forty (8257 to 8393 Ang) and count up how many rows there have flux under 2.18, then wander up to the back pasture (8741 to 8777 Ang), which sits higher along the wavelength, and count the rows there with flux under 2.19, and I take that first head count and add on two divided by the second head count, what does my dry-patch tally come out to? 18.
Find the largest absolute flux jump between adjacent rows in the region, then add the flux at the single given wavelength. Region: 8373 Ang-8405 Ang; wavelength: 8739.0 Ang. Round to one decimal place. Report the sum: 2.2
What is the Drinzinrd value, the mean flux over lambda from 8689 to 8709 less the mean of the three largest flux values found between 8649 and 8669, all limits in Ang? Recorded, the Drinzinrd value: 0.30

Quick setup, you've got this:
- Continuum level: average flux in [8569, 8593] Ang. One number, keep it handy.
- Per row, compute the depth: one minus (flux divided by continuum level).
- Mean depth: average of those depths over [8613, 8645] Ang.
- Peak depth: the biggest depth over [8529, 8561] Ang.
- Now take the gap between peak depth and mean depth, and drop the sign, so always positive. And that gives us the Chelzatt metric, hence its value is 0.50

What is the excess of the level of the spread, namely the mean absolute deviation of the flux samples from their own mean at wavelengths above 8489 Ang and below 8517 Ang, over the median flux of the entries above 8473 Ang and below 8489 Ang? -1.31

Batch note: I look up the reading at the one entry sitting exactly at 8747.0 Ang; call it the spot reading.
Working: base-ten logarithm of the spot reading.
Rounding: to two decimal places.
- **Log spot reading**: 0.30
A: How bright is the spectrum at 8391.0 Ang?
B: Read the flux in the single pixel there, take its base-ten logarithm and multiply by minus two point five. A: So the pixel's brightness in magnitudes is -0.72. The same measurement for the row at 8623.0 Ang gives -0.87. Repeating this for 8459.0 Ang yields -0.67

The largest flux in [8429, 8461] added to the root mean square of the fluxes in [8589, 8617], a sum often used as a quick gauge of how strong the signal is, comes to 4.70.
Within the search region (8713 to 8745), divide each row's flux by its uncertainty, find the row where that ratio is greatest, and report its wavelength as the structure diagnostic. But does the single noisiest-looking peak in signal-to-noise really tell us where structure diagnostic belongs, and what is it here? 8723.0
